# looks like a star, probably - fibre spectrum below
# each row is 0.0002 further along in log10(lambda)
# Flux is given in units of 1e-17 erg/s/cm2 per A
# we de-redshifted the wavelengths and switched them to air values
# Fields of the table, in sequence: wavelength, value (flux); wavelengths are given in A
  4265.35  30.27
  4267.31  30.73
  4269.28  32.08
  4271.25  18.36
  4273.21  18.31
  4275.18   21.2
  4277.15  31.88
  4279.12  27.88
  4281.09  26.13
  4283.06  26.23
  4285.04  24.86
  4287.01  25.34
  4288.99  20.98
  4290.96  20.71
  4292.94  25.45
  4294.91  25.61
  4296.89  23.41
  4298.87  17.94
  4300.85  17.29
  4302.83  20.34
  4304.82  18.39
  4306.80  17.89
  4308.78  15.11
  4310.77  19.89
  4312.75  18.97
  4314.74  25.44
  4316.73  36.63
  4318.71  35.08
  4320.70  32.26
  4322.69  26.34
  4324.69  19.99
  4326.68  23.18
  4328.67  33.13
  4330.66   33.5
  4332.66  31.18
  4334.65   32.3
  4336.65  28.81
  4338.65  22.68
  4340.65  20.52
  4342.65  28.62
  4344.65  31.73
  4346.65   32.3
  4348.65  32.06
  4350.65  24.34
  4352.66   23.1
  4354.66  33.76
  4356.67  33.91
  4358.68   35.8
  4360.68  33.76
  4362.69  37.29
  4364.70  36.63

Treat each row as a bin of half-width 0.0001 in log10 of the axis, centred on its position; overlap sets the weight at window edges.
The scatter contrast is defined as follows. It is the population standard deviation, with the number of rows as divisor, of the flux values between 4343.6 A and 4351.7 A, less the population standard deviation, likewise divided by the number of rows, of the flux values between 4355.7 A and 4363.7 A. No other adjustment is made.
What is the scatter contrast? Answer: 2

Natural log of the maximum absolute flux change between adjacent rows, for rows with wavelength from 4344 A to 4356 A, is 2.4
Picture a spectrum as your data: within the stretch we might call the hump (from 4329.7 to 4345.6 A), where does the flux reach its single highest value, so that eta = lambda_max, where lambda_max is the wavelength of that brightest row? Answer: 4330.66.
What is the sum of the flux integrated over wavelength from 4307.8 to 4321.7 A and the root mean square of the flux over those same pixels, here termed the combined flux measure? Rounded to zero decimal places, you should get 392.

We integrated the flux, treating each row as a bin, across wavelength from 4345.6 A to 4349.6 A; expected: 129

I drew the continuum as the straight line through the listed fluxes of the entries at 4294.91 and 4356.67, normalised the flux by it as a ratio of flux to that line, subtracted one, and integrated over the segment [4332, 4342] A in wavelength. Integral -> -1.3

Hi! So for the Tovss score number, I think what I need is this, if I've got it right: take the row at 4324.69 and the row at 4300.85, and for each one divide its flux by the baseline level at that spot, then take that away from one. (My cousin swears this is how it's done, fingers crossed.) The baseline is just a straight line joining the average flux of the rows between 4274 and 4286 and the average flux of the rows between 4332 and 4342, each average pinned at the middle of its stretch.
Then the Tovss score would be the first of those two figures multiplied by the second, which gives 0.09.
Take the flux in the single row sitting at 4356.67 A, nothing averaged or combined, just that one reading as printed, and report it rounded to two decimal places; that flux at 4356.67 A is 33.91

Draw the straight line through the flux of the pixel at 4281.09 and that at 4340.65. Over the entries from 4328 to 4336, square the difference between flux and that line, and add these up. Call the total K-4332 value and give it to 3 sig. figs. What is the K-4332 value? 501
